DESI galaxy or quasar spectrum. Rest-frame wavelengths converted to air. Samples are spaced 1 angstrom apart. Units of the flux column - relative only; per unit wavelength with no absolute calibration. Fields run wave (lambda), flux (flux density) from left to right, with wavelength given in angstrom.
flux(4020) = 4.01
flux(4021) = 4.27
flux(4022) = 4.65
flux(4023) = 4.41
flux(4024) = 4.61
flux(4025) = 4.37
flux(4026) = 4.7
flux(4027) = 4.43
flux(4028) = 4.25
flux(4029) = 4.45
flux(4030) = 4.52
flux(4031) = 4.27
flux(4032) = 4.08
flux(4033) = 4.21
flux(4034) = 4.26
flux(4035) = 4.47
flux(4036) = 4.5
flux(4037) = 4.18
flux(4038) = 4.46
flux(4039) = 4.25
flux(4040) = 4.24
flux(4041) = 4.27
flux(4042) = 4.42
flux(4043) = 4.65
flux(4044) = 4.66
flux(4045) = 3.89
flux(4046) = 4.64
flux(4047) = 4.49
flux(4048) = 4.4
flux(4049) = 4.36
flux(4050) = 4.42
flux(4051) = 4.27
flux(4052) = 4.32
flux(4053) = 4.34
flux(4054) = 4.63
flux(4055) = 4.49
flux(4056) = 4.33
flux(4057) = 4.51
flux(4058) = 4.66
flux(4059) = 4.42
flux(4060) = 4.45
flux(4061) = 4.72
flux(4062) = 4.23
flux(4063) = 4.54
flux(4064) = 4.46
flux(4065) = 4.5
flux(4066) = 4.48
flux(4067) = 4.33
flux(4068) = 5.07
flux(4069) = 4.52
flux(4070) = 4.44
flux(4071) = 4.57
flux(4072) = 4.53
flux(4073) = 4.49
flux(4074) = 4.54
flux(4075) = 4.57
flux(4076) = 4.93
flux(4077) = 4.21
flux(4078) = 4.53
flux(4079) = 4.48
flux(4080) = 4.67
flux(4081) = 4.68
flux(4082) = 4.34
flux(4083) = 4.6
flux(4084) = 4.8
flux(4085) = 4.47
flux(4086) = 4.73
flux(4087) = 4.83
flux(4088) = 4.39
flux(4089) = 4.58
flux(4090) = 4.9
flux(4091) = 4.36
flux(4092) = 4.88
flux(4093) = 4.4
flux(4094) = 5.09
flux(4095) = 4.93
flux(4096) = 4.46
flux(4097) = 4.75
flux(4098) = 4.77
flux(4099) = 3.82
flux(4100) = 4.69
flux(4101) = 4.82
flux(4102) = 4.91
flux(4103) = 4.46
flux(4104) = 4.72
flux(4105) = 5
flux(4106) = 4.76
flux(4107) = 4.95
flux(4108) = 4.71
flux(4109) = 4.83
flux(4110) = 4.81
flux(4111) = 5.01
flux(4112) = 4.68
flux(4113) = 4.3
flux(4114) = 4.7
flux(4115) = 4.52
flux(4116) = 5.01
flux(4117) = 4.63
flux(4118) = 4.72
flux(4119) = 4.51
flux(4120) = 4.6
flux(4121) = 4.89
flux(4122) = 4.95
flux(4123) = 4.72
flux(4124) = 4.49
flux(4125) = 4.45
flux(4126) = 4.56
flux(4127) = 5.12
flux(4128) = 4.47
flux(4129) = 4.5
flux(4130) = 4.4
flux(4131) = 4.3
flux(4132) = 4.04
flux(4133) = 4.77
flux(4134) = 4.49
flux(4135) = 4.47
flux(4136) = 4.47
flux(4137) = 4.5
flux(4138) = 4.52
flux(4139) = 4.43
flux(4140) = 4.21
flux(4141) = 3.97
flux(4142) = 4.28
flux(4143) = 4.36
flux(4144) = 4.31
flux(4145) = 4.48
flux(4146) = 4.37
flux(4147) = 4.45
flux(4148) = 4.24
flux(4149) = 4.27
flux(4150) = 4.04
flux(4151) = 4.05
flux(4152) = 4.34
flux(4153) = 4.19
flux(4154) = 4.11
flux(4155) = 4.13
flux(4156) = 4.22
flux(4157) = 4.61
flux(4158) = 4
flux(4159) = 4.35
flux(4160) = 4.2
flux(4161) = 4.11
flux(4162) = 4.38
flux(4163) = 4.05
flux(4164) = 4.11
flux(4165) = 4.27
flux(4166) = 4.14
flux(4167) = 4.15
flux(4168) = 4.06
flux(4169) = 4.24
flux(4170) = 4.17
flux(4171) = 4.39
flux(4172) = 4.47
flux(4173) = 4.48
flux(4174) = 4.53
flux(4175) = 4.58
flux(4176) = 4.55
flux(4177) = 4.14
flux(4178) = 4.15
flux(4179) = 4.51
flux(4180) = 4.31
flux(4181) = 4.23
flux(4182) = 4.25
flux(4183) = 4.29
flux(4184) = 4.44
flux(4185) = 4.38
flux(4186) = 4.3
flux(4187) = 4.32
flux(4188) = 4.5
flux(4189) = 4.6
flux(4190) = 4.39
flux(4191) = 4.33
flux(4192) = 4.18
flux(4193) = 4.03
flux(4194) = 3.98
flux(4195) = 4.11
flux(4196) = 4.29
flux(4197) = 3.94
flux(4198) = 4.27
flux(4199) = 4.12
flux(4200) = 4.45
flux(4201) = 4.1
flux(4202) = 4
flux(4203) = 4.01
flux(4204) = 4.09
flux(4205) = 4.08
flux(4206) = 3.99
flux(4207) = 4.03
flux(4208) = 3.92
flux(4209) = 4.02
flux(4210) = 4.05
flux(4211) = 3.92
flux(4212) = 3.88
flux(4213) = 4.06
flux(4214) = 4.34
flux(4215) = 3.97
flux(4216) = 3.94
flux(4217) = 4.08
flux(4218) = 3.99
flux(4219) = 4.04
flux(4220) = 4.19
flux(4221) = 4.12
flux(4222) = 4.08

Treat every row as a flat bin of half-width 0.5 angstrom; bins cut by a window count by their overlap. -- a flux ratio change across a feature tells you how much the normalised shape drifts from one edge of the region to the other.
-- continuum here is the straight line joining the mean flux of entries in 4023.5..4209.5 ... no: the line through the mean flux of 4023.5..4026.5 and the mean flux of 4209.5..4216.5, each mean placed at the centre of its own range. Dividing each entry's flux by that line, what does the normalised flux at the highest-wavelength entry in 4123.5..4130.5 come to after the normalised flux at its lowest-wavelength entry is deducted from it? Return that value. -0.02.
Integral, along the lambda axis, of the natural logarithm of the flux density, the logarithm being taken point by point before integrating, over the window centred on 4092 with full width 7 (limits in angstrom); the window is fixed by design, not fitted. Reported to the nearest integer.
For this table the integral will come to 11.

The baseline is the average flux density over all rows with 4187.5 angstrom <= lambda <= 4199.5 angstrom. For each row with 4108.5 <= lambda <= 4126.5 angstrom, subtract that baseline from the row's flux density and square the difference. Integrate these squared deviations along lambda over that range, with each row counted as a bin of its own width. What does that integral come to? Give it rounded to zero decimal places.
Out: 4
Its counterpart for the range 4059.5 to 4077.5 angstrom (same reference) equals 2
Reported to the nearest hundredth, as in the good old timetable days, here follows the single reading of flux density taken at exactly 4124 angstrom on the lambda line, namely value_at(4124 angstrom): 4.49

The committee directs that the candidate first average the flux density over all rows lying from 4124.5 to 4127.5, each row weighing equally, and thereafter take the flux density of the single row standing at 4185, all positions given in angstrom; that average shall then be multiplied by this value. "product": 20.6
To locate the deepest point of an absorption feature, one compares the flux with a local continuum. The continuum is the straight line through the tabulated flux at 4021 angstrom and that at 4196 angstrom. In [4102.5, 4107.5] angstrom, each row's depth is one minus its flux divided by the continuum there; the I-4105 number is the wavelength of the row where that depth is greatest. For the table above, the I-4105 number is 4103 angstrom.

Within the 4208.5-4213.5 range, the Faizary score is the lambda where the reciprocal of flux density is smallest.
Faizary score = 4213 angstrom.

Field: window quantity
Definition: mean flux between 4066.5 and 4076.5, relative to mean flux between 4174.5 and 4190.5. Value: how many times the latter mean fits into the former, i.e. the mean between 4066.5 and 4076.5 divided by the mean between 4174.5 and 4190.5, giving 1.05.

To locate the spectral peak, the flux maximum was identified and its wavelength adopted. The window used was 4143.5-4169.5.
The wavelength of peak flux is 4157 angstrom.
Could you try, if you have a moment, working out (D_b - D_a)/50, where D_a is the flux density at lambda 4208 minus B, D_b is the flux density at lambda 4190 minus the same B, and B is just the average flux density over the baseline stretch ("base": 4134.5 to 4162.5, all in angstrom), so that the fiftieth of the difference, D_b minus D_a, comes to 0.0094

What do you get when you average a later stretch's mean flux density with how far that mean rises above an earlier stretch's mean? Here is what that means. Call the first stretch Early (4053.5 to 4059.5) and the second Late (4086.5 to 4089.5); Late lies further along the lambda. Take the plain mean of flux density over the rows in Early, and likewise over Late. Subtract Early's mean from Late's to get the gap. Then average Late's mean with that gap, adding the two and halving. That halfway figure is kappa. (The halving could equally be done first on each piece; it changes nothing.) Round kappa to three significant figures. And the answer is 2.35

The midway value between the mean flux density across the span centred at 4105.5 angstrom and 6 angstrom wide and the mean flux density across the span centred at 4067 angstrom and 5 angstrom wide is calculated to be 4.67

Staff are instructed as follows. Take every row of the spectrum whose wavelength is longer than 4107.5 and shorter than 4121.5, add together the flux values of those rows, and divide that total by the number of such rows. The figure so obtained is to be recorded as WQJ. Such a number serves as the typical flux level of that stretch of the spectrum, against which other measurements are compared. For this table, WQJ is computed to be 4.71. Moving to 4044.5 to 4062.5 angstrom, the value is 4.42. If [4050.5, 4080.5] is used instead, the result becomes 4.51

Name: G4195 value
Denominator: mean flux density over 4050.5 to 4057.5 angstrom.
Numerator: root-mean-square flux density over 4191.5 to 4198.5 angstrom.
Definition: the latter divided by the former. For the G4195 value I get 0.93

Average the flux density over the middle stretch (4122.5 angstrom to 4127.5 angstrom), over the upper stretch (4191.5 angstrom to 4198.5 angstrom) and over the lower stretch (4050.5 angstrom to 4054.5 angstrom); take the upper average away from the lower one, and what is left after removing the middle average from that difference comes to -4.4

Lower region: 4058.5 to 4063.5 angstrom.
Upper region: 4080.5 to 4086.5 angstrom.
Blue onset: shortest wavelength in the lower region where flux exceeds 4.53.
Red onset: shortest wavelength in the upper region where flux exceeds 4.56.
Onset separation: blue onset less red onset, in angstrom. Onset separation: -20 angstrom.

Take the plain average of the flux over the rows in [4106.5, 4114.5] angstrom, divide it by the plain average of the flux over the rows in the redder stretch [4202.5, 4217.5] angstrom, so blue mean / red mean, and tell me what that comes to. 1.18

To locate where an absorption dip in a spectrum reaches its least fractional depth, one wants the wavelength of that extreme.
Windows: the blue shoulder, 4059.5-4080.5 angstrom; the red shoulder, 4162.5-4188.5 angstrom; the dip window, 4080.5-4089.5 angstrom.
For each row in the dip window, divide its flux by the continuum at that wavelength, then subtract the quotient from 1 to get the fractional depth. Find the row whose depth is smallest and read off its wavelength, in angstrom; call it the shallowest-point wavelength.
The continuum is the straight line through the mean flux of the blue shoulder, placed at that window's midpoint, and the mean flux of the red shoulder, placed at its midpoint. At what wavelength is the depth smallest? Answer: 4087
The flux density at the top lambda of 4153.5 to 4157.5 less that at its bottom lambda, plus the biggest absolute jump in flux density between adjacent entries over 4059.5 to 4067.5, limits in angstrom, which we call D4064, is 1.0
